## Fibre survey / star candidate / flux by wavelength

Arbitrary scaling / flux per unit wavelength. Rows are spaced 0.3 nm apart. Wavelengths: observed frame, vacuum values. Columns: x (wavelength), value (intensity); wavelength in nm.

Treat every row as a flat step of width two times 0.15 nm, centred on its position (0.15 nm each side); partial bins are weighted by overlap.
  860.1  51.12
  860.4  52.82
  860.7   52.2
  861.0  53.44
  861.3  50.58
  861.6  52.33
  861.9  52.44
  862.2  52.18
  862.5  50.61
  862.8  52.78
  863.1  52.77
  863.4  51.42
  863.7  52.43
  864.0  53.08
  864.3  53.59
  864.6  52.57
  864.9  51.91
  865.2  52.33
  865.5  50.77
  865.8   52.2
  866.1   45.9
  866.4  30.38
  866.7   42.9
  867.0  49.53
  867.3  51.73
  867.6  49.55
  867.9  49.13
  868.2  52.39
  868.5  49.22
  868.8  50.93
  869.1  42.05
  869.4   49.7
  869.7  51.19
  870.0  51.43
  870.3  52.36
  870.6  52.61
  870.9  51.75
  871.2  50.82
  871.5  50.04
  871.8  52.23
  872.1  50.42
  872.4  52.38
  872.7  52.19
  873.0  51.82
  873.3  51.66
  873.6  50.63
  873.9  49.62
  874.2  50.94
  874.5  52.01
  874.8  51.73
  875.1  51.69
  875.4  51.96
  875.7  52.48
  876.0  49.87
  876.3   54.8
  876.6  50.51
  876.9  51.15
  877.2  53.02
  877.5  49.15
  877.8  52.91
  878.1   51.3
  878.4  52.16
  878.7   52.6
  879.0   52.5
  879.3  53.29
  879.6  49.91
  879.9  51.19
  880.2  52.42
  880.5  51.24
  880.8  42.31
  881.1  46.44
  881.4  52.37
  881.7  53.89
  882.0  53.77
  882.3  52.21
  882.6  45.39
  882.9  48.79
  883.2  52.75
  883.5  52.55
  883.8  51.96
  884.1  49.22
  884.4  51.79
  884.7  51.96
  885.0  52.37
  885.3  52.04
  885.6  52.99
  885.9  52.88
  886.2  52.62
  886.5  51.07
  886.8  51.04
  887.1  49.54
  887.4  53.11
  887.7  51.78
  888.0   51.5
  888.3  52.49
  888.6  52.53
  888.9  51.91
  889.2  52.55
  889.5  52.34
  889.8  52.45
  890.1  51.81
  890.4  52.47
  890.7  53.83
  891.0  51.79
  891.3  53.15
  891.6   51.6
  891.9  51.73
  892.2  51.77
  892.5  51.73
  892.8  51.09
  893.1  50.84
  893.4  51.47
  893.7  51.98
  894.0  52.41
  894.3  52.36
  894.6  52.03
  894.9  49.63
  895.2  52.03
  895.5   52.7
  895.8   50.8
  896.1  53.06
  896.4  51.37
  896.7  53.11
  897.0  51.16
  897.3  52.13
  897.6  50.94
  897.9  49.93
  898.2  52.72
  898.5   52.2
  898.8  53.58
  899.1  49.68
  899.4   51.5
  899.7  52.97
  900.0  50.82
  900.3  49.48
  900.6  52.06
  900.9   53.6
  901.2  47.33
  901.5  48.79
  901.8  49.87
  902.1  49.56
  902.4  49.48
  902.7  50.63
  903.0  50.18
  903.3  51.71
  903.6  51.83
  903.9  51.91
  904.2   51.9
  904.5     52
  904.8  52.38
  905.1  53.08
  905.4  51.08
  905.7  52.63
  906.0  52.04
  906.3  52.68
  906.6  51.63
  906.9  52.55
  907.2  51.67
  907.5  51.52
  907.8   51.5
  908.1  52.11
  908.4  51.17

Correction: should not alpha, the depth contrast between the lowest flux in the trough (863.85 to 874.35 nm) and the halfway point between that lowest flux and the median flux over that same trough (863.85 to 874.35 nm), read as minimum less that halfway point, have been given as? -10.4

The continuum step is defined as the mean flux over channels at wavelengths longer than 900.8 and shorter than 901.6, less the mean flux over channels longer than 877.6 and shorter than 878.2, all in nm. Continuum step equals -2.2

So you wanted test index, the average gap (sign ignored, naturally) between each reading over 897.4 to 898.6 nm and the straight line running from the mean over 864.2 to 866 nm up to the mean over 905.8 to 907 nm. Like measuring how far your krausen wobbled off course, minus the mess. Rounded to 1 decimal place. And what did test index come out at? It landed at 1.0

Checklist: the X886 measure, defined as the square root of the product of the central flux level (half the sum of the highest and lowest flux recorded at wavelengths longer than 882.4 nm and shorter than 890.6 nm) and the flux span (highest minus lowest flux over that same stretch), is 19.5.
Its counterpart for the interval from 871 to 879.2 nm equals 17.1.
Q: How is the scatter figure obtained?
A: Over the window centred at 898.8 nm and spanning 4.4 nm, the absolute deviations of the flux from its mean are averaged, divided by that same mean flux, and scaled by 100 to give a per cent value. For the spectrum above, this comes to 2.21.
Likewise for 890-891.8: 1.35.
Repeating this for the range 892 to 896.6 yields 1.27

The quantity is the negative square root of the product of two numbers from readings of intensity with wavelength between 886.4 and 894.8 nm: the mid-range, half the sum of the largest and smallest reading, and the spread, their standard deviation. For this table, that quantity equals -6.5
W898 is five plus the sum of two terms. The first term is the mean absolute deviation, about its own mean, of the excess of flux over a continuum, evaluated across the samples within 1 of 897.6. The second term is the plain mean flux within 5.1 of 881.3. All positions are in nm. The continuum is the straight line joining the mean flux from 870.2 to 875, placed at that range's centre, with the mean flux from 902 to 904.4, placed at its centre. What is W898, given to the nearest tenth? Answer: 57.3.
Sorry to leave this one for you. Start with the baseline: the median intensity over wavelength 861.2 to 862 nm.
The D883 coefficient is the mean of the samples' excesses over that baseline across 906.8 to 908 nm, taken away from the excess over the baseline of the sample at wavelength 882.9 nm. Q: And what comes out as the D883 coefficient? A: -3.0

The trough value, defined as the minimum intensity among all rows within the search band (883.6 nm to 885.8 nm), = 49.22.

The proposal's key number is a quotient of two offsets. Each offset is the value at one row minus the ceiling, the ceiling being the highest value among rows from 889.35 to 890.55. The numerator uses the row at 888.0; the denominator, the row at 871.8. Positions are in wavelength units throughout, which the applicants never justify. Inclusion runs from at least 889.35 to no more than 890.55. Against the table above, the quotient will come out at 4.0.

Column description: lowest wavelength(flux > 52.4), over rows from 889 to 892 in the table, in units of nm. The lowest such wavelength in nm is 889.2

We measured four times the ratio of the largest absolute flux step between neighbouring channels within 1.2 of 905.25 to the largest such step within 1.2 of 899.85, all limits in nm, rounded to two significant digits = 2.1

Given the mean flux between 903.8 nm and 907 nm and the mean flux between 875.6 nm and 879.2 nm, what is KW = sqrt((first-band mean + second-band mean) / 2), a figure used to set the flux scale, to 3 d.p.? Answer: 7.213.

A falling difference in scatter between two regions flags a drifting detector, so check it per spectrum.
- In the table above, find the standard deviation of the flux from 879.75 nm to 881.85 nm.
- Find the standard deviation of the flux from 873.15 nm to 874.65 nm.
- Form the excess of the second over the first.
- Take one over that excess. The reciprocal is -0.3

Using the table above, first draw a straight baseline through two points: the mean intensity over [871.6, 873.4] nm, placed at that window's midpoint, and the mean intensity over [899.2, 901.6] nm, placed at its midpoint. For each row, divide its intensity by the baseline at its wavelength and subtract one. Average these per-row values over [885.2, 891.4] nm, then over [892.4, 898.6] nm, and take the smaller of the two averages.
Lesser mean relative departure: 0.014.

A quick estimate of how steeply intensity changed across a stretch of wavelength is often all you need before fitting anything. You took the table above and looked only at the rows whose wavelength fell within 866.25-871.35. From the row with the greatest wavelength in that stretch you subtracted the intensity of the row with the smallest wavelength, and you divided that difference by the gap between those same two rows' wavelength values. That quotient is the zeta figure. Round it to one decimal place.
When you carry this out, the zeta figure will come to 4.3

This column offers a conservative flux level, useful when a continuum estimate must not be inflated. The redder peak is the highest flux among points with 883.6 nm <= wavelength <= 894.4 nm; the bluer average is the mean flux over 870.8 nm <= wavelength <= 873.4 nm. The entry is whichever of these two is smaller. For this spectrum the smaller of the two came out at 51.5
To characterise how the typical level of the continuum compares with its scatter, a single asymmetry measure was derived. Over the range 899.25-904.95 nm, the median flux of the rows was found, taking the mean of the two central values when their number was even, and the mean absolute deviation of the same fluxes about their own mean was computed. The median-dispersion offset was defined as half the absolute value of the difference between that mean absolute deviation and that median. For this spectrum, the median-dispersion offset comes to 25.1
